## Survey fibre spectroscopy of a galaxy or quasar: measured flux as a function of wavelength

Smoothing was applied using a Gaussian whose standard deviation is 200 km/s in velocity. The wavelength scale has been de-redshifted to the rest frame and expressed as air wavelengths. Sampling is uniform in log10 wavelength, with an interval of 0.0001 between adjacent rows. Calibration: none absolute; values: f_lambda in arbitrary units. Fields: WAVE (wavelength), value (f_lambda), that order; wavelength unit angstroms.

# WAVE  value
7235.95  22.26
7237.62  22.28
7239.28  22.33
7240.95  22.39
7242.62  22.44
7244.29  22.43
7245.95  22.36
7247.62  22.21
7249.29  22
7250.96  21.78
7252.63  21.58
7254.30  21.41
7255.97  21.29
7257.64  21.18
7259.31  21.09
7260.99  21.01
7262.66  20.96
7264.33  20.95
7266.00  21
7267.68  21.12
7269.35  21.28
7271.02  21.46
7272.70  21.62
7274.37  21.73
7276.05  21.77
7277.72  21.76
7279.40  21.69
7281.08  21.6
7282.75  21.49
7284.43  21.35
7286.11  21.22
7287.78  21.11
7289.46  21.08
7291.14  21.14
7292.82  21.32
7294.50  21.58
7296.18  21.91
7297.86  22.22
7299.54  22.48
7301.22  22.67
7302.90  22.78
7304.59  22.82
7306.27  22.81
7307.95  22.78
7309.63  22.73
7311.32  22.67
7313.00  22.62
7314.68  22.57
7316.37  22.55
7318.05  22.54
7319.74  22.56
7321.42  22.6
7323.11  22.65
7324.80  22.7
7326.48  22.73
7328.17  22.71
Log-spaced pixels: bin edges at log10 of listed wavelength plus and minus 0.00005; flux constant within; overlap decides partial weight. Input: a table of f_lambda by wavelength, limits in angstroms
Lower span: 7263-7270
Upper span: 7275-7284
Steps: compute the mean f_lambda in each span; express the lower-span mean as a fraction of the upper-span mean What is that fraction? 0.97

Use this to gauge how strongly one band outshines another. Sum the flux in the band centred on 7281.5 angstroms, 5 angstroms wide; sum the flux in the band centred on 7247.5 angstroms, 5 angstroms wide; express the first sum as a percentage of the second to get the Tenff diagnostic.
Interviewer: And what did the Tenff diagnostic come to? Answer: 97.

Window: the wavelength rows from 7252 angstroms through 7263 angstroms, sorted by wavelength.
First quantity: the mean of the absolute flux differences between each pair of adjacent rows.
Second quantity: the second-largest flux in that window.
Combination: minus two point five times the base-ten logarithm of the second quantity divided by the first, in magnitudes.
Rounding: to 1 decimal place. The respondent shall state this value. -5.8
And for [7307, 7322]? -7.0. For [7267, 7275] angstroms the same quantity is -5.4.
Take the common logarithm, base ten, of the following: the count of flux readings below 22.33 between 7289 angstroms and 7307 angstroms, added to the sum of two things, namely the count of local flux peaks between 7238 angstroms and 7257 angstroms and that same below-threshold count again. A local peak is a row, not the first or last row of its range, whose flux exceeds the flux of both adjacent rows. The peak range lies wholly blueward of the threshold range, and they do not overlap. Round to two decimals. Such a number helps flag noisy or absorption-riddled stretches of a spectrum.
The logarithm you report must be 1.11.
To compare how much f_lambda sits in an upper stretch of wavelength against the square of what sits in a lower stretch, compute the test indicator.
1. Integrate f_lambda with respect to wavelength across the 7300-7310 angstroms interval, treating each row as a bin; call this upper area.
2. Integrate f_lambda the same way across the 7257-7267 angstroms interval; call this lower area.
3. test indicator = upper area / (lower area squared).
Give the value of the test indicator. 0.0052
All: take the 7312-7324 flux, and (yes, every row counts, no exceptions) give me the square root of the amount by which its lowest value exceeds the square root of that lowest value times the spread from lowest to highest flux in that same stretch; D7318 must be 4.58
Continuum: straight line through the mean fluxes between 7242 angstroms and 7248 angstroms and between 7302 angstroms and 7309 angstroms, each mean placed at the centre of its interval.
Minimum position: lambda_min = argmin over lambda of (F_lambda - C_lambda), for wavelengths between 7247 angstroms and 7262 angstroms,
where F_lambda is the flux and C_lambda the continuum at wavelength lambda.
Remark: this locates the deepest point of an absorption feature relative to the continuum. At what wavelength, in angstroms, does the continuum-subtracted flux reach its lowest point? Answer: 7260.99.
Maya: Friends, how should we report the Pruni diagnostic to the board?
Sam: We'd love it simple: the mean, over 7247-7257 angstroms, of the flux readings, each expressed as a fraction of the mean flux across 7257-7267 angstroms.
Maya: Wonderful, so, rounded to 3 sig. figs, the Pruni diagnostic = 1.03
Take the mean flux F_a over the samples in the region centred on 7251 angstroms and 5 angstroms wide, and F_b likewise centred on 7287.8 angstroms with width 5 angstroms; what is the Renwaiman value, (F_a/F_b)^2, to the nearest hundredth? 1.06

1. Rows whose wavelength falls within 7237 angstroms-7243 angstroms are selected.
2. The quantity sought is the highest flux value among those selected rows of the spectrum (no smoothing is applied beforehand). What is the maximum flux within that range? 22.44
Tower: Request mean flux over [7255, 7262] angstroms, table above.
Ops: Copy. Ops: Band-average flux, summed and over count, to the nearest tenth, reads 21.1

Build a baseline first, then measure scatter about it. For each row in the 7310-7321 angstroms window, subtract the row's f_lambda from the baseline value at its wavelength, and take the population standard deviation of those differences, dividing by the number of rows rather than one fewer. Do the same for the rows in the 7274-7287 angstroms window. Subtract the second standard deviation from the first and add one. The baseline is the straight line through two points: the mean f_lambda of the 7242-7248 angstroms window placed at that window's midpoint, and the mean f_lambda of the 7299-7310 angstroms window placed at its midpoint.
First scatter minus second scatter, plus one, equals 0.85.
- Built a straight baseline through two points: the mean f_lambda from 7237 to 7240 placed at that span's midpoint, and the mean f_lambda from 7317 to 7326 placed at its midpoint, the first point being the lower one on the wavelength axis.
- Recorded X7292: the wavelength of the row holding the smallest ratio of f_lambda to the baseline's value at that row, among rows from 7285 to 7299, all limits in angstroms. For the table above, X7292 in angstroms 7289.46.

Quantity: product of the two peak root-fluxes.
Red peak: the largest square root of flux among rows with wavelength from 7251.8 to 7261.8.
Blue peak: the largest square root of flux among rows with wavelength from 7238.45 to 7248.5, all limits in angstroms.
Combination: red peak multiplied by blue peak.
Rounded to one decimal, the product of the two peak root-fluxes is 22.0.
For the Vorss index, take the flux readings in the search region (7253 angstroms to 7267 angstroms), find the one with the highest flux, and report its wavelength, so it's 7254.30 angstroms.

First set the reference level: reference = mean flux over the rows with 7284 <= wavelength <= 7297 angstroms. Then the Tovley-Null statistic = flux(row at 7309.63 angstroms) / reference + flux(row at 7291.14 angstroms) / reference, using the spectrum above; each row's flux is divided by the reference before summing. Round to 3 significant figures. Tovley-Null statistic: 2.06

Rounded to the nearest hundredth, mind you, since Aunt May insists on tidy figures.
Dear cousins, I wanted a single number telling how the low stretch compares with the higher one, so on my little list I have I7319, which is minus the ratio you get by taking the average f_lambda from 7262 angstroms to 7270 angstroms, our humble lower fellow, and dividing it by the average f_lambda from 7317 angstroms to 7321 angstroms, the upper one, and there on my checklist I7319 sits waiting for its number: -0.93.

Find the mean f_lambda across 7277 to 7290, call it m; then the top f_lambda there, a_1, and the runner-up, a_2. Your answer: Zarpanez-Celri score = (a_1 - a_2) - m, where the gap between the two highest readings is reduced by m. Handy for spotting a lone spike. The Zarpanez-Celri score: -21.3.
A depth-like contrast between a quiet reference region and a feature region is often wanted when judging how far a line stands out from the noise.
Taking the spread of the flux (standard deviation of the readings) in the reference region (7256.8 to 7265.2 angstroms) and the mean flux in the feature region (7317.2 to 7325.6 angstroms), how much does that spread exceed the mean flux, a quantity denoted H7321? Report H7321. -22.5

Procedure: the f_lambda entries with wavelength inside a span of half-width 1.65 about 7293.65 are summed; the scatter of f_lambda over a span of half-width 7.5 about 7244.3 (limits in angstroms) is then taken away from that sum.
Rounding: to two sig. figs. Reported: 43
